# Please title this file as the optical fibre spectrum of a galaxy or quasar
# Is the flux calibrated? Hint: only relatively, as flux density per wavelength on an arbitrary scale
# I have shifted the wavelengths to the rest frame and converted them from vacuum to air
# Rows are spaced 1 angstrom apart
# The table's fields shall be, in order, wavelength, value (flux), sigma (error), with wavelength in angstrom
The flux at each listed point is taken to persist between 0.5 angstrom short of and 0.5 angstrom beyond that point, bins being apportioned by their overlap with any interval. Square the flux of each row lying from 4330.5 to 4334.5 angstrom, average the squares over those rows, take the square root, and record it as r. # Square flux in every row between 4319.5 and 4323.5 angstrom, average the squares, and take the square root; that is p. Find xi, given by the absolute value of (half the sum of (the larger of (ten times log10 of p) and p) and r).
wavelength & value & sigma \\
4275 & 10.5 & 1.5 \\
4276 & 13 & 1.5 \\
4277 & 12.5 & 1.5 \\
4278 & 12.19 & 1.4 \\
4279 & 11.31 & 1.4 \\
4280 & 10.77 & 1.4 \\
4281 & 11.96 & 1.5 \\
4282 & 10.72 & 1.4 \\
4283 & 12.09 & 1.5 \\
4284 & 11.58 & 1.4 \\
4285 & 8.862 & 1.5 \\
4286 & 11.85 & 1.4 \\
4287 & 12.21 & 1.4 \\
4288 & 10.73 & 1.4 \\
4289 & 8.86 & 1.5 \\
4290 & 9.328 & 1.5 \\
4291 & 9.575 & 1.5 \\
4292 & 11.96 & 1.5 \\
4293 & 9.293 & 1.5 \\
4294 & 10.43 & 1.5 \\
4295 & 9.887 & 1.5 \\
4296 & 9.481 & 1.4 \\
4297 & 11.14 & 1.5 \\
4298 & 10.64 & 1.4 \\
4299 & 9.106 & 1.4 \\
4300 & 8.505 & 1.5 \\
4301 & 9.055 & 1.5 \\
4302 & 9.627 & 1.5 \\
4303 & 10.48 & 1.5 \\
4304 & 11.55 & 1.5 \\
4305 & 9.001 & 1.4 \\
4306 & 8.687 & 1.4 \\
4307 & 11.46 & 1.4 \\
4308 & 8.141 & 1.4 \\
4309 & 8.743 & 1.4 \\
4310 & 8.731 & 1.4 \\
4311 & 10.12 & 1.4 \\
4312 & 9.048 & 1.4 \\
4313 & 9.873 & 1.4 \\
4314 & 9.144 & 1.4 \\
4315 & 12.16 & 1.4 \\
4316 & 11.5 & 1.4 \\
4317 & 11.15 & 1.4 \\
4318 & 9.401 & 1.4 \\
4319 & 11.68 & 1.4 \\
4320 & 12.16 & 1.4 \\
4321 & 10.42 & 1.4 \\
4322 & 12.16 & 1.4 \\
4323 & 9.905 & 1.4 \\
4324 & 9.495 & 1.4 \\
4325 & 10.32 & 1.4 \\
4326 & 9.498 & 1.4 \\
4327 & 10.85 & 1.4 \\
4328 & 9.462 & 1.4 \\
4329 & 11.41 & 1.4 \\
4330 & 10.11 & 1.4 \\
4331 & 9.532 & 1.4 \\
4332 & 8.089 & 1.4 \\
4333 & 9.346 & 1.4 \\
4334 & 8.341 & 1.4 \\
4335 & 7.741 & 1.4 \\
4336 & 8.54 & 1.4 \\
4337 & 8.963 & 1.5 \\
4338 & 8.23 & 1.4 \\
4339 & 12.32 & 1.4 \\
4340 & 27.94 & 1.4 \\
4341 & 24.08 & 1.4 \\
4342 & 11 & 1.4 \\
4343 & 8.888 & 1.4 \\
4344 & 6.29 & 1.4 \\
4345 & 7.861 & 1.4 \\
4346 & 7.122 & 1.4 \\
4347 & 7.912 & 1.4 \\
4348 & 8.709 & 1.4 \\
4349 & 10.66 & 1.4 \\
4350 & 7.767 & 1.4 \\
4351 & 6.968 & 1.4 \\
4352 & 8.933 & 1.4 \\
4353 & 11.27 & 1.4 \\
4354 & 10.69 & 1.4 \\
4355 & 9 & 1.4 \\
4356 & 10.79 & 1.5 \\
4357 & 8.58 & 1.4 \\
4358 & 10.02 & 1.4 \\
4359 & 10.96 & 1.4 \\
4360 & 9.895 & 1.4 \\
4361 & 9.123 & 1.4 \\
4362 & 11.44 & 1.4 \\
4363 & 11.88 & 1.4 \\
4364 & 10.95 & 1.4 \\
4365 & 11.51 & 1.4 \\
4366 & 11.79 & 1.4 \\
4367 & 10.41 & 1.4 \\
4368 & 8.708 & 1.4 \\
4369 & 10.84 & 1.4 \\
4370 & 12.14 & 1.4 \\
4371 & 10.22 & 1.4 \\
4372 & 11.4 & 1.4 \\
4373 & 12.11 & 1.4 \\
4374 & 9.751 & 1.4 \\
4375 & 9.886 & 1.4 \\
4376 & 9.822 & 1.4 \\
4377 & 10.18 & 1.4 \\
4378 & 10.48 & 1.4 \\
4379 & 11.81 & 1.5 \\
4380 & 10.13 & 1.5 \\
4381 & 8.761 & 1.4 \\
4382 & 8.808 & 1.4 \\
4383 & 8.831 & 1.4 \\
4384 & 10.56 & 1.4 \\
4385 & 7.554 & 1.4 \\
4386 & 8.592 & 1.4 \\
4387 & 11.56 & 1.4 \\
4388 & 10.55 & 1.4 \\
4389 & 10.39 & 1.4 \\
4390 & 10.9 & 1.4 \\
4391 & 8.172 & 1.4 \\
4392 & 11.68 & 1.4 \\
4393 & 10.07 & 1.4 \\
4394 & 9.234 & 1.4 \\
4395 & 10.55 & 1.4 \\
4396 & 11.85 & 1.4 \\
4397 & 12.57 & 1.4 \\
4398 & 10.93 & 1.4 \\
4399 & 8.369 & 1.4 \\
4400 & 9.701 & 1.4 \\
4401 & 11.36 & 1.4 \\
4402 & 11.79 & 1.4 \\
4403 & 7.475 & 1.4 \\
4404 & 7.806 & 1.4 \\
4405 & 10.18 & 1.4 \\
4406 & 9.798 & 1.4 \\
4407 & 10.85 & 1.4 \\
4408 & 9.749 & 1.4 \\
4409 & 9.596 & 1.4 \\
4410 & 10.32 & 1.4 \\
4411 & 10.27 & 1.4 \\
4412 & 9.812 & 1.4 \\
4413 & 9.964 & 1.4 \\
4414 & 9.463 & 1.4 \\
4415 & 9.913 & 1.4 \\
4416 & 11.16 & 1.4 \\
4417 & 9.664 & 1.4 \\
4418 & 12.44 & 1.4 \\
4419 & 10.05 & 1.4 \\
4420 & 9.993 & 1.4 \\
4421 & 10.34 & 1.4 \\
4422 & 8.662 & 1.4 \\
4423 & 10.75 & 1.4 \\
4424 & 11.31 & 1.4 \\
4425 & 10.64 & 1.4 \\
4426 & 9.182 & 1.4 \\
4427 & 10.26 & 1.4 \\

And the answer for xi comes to 10.0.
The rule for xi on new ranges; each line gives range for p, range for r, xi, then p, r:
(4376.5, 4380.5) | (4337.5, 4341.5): 15.3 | 10.7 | 19.9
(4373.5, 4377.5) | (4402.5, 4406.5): 9.4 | 9.9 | 8.9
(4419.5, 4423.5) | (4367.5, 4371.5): 10.3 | 10.0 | 10.5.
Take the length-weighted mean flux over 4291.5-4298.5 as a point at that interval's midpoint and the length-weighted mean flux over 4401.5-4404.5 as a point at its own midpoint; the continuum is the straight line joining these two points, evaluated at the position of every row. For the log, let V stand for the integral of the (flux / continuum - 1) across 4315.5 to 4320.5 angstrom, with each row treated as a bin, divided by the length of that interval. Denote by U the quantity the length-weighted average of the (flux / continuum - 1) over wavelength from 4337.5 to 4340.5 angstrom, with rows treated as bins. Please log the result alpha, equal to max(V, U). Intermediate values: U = 0.64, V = 0.11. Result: 0.64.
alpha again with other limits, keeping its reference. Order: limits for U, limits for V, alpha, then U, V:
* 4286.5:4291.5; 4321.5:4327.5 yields 0.03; -0.03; 0.03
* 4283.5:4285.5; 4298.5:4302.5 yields -0.03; -0.03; -0.12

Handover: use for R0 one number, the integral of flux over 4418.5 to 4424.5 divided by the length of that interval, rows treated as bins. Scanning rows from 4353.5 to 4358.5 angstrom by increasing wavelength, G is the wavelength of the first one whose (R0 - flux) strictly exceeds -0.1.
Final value 4355 angstrom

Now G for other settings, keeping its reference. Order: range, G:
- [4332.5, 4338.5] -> 4333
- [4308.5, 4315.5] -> 4309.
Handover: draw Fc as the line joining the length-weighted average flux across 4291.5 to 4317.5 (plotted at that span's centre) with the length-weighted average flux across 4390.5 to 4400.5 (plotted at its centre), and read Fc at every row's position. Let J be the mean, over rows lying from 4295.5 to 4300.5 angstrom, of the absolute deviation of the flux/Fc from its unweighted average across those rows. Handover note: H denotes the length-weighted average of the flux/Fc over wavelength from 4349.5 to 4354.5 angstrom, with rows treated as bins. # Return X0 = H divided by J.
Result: 10.0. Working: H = 0.90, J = 0.090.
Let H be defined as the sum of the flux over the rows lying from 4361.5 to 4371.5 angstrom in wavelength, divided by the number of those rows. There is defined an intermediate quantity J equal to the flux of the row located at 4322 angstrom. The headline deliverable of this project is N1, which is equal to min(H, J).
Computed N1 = 11.0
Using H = 11.0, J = 12.16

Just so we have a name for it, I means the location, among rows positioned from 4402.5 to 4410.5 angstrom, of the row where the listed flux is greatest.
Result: 4407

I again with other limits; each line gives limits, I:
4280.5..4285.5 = 4283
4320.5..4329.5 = 4322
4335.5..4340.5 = 4340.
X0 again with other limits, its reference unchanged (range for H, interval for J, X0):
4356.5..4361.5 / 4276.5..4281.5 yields 16.6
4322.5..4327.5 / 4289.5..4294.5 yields 11.5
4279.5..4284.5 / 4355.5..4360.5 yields 17.8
